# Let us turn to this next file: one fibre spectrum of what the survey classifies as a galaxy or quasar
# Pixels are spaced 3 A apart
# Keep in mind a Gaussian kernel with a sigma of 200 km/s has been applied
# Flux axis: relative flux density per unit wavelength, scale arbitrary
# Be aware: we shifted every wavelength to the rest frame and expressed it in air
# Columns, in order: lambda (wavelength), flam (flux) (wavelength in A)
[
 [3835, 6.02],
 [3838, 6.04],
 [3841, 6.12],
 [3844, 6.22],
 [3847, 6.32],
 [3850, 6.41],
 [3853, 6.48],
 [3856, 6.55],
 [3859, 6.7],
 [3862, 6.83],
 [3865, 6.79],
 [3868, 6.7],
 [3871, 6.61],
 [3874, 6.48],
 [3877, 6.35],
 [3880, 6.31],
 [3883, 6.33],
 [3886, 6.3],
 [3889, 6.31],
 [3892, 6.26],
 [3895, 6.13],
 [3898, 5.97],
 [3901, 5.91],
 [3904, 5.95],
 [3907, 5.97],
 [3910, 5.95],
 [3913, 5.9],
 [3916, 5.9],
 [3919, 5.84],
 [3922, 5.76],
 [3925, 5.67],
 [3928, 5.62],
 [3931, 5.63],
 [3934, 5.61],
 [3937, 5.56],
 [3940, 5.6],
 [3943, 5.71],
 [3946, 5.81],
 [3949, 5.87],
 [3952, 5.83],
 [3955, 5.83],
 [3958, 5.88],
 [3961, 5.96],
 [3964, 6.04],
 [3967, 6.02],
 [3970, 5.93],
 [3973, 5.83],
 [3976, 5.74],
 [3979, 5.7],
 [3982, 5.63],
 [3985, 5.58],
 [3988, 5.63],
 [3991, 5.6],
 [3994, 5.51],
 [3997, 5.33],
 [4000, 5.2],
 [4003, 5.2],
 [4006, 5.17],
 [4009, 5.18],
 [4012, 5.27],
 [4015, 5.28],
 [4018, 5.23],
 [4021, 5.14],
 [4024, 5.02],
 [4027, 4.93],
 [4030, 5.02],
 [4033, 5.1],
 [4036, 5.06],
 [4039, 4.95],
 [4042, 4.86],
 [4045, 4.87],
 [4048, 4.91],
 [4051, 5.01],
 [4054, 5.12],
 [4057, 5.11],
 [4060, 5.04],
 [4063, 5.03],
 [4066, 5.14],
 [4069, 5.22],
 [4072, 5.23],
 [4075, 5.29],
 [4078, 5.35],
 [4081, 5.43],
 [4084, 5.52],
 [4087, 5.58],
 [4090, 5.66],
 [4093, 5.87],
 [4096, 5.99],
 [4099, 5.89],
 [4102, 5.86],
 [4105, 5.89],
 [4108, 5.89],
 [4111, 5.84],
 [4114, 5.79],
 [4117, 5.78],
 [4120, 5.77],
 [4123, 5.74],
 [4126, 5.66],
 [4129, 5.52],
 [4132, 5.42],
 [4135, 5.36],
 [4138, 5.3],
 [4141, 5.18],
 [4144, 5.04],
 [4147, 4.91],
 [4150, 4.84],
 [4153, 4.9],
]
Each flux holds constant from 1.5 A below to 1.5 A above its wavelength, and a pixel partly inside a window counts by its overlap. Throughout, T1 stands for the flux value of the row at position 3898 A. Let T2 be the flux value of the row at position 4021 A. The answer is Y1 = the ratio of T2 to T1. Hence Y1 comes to 0.86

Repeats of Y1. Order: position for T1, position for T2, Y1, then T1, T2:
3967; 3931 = 0.94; 6.02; 5.63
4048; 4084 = 1.12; 4.91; 5.52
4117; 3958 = 1.02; 5.78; 5.88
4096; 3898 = 1.00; 5.99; 5.97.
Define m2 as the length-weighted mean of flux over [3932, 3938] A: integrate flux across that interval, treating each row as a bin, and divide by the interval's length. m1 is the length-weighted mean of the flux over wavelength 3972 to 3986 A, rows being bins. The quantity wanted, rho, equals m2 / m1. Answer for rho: 0.98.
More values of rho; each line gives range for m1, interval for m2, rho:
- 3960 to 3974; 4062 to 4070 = 0.86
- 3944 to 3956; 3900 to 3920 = 1.02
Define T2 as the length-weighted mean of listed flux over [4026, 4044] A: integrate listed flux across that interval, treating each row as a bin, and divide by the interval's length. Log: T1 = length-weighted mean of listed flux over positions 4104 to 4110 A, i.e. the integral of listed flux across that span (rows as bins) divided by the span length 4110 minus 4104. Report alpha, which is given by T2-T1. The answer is -0.9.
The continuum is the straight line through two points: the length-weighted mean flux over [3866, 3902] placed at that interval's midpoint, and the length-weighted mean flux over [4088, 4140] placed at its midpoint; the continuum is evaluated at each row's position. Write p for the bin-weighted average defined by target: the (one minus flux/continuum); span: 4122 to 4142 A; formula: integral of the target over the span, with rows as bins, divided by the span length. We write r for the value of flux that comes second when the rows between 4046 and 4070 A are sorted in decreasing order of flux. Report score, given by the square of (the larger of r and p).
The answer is 26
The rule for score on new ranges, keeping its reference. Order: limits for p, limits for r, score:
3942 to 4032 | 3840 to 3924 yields 46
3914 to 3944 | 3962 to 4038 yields 36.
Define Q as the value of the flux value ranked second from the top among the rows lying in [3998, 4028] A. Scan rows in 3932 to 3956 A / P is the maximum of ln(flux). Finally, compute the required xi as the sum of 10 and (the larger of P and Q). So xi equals 15.3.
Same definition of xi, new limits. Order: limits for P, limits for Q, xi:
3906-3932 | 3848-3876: 16.8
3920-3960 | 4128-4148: 15.4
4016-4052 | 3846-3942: 16.8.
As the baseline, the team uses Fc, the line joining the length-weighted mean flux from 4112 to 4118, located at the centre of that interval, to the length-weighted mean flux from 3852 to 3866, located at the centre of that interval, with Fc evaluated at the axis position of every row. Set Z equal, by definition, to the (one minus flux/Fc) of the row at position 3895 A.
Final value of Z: 0.06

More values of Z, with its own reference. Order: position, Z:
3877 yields 0.04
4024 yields 0.18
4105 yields -0.01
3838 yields 0.10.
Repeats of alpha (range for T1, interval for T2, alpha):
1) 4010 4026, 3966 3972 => 0.8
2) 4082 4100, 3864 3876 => 0.9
